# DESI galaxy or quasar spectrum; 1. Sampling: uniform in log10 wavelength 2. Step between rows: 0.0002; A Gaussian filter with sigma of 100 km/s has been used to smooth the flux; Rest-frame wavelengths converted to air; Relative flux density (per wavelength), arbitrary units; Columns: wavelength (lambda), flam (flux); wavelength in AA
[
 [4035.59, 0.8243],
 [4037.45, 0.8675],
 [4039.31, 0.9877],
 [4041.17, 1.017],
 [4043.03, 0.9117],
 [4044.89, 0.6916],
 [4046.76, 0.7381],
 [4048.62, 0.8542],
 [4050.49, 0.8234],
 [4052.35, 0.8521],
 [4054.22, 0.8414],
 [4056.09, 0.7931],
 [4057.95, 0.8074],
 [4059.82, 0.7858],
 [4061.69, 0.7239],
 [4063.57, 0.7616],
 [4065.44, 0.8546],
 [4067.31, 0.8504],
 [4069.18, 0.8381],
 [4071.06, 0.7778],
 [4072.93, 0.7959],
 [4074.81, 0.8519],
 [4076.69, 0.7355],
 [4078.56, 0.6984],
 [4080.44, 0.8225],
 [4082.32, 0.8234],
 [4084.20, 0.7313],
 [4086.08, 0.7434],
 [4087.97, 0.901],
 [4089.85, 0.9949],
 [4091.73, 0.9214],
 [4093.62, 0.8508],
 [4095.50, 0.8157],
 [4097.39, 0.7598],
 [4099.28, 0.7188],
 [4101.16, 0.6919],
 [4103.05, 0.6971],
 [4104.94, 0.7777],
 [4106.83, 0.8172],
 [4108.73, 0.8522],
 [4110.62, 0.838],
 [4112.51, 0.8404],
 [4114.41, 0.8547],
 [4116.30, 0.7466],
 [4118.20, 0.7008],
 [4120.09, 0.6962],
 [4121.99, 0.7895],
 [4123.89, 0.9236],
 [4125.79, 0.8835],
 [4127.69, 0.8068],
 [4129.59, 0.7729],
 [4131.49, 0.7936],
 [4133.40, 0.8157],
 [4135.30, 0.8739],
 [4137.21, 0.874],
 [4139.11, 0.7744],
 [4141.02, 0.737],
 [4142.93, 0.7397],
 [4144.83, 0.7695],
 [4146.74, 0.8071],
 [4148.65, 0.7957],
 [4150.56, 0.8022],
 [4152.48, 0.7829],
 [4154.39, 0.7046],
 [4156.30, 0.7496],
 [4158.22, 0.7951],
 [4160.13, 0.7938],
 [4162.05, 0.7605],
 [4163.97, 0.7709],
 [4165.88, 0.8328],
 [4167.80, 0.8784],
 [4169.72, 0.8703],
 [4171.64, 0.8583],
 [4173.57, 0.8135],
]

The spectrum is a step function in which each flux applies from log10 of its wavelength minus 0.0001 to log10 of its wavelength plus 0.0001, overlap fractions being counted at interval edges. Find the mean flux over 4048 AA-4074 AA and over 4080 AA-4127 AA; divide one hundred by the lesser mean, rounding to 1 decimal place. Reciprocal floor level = 123.8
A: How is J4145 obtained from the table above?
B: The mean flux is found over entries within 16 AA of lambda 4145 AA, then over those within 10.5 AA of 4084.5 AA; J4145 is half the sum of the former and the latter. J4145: 0.806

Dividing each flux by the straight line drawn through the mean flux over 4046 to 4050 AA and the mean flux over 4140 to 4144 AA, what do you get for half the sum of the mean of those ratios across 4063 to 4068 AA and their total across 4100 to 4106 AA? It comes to 1.94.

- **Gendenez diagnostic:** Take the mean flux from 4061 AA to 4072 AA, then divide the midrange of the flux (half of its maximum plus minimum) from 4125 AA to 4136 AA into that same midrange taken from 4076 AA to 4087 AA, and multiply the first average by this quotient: 0.74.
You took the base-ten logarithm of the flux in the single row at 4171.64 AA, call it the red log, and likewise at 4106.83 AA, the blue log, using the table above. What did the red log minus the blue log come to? 0.021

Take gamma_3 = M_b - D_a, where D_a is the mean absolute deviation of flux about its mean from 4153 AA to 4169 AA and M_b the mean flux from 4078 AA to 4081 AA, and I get 0.721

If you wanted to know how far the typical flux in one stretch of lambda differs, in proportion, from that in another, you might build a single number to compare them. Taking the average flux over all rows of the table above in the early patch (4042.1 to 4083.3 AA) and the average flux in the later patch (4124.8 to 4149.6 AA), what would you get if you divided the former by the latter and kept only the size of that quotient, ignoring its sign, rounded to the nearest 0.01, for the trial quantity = 1.00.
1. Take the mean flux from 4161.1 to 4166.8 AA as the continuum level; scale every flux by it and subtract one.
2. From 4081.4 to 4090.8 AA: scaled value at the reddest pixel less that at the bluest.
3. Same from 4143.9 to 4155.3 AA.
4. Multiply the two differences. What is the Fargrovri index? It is -0.018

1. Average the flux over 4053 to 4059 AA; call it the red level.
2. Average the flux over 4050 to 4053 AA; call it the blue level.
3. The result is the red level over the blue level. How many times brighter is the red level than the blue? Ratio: 0.97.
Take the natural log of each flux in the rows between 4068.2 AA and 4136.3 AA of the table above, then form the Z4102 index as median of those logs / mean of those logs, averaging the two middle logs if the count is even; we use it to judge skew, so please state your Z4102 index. 0.94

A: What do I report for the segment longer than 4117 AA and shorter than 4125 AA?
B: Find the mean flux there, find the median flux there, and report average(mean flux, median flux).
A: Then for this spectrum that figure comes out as 0.76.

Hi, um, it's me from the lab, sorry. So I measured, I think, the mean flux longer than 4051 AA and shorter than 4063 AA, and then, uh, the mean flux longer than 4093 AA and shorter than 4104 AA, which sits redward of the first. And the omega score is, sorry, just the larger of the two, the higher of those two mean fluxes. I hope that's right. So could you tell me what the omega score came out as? 0.80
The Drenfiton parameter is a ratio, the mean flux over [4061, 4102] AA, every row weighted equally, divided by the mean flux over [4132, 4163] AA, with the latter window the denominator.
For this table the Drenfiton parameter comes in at 1.02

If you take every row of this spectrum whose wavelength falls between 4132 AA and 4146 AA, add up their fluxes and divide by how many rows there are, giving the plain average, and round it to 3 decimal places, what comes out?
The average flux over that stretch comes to 0.798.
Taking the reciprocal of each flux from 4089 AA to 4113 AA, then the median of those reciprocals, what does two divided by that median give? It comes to 1.63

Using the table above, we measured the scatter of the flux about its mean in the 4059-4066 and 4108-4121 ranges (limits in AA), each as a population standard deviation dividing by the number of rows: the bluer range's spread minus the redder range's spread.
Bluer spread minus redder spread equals -0.02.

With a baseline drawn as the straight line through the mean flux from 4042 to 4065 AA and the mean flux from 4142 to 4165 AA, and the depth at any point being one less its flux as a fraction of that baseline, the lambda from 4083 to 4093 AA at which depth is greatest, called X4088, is 4084.20 AA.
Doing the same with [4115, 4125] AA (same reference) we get 4120.09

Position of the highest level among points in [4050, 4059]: 4052.35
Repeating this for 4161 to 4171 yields 4167.80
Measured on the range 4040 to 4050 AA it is 4041.17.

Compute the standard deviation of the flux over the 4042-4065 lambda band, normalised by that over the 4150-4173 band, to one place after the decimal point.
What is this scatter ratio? 1.2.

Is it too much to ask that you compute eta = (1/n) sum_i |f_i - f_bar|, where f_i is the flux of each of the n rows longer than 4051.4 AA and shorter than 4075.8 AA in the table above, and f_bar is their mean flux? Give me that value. 0.035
